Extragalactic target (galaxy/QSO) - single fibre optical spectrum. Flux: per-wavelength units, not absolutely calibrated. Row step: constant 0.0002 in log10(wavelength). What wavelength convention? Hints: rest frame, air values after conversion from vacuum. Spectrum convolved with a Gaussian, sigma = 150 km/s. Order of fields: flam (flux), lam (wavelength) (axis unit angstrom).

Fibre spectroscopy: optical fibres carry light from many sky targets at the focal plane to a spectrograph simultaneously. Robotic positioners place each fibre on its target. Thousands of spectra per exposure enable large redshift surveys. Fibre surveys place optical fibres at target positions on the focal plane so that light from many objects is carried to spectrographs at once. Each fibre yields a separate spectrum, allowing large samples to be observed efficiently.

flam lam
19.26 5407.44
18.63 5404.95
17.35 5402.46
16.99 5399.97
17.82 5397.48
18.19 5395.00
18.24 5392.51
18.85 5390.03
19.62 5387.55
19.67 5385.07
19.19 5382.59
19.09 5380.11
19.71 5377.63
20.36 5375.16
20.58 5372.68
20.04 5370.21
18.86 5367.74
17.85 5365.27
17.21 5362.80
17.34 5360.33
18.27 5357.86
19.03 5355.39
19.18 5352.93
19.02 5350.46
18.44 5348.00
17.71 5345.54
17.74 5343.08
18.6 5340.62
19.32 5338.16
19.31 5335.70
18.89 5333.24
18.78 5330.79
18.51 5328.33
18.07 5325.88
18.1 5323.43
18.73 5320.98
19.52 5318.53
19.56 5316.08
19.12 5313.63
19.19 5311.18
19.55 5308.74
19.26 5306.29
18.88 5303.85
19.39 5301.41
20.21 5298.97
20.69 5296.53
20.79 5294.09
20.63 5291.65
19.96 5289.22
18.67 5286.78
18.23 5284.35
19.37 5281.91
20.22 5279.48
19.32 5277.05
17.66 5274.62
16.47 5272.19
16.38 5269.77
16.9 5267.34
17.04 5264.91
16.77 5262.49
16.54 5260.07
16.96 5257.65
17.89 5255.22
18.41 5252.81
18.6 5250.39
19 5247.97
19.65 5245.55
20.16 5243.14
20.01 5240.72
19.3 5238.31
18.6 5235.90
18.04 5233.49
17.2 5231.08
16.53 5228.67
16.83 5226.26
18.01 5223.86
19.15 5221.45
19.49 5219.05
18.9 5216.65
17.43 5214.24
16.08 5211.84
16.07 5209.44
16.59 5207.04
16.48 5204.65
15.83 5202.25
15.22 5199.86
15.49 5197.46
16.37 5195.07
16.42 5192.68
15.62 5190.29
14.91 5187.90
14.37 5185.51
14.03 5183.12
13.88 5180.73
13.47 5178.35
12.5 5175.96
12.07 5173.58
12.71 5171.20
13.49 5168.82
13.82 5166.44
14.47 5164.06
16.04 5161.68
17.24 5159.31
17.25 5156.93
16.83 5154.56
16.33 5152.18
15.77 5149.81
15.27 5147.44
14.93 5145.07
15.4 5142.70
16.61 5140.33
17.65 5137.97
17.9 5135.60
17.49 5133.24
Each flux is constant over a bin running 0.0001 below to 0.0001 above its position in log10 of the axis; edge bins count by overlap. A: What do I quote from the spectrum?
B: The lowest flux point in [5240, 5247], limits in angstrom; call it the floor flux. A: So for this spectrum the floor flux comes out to 19.65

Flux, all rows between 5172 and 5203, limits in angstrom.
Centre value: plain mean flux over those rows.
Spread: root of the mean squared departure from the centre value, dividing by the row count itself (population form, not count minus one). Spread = 1.3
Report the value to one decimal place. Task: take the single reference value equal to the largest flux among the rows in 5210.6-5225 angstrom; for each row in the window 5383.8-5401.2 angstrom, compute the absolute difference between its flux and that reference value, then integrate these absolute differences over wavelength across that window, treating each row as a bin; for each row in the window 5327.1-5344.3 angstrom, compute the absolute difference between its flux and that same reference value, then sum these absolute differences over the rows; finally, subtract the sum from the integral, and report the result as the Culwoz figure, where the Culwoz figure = 13.8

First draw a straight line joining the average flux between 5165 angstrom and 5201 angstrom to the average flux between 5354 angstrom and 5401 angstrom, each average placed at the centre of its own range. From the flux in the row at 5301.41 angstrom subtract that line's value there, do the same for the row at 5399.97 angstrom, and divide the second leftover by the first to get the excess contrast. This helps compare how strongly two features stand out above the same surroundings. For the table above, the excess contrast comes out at -1.0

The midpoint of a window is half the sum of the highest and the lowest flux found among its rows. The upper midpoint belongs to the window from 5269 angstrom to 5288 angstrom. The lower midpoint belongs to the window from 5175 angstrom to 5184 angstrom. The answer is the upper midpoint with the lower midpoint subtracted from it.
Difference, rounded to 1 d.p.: 5.0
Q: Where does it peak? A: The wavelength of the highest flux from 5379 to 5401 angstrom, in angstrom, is 5385.07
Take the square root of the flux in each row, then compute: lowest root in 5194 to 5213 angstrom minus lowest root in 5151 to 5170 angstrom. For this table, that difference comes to 0.23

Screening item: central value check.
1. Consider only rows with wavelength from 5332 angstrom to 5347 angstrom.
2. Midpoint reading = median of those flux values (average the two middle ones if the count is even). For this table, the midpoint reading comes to 18.7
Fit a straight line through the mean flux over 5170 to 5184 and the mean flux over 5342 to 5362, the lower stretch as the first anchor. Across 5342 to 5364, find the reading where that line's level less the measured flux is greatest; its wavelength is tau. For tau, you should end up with 5362.80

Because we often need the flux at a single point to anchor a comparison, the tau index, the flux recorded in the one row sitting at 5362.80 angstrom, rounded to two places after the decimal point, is 17.21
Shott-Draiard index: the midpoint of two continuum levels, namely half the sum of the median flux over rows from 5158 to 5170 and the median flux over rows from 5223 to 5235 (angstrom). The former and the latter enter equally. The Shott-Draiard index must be 15.8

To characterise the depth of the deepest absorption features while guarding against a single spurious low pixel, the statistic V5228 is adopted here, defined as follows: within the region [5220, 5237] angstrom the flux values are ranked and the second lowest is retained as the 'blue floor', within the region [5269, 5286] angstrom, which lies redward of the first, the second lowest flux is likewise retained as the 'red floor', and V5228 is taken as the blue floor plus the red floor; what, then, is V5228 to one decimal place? 33.3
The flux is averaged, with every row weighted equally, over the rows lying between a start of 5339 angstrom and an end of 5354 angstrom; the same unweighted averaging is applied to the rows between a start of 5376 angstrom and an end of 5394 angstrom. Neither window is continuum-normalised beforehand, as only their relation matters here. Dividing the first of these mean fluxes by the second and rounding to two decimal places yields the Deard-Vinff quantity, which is 0.96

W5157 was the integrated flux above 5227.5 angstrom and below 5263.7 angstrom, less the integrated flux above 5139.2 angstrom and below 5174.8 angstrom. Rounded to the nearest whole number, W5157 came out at 119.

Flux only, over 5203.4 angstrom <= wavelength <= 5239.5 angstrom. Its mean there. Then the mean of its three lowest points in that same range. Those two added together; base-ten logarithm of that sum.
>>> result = 1.53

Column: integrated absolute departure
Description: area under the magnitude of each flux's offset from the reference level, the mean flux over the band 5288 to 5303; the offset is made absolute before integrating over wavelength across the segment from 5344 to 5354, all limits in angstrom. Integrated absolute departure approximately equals 17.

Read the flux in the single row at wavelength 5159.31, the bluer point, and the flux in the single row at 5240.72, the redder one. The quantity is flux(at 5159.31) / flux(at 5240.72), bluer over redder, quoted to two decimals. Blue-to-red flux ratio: 0.86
